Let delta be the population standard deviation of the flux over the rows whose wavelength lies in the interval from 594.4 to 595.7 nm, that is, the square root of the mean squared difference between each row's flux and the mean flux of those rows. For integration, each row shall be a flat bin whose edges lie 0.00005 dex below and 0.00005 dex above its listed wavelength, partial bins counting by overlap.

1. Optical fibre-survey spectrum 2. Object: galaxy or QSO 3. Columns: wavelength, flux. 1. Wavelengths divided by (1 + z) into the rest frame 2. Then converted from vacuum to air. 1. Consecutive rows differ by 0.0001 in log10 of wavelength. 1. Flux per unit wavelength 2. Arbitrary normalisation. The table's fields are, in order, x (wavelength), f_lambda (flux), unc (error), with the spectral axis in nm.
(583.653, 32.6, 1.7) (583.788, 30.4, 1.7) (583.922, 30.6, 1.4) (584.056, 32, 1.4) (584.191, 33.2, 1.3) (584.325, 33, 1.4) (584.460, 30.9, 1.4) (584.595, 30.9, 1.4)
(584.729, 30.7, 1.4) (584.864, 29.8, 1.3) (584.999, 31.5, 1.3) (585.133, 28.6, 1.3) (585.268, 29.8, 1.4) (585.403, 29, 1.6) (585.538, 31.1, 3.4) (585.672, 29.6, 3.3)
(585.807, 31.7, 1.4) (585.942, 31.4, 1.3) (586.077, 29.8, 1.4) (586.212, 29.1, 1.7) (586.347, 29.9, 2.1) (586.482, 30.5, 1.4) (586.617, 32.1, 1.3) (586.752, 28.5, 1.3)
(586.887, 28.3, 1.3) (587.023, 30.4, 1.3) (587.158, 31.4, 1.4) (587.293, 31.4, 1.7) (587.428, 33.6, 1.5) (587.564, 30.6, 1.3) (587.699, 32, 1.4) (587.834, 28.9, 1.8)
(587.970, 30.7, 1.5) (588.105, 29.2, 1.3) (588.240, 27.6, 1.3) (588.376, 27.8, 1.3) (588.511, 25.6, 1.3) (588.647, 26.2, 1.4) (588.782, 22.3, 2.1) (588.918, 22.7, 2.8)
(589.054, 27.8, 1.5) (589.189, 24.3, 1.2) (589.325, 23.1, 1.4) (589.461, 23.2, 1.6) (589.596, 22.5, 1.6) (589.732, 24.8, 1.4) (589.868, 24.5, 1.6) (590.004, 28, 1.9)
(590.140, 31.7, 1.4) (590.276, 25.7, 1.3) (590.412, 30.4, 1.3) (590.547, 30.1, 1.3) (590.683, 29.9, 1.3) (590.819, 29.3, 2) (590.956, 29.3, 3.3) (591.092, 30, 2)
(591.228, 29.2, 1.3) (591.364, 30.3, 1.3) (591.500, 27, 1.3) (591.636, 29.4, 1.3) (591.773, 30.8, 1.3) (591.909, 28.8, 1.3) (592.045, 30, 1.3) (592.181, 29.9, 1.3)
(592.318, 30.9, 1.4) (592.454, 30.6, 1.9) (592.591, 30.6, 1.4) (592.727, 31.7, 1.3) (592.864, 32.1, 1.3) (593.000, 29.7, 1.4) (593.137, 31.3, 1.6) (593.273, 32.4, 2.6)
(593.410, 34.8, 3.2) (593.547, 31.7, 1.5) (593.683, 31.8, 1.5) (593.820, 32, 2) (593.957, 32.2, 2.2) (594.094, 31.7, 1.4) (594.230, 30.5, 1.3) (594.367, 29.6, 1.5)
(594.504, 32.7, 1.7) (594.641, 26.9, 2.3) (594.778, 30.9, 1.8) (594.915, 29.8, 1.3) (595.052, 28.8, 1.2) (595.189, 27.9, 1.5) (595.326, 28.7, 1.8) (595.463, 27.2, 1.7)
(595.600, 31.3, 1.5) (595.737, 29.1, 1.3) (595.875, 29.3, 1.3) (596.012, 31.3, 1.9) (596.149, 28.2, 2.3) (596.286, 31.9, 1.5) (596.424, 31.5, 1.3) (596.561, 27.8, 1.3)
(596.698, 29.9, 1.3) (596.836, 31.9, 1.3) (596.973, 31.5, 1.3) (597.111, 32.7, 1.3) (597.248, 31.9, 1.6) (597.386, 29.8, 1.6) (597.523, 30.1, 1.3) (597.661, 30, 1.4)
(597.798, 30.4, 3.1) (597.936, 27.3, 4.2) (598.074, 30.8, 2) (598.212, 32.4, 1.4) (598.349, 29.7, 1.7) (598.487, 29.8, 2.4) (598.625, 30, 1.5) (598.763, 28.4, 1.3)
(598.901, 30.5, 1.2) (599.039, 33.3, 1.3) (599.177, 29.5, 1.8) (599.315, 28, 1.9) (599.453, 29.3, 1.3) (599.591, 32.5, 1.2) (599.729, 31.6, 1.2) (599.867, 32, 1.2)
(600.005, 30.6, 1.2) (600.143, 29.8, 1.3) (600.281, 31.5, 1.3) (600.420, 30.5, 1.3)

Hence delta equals 1.9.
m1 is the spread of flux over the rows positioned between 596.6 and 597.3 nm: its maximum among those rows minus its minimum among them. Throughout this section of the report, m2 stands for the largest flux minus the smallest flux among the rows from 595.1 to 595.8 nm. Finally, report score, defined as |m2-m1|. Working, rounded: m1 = 2.8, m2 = 4.1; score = 1.3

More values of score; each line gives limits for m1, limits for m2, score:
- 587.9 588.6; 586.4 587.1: 1.3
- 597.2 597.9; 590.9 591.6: 1.2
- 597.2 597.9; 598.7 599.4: 3.2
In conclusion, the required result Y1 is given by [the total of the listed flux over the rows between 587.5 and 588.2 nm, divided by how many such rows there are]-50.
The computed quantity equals -19.7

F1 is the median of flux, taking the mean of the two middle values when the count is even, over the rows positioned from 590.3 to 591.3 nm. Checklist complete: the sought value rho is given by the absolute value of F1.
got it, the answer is 29.9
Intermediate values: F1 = 29.9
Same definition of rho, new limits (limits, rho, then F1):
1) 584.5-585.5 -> 29.8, 29.8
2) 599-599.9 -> 31.6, 31.6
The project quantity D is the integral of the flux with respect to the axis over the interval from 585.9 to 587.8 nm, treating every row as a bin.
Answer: 58.1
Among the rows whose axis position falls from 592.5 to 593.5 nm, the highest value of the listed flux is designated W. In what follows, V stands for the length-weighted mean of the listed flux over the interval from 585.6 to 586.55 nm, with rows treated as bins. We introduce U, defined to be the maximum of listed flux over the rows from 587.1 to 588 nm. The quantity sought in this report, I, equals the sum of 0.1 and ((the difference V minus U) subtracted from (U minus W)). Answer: 2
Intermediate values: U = 33.6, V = 30.3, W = 34.8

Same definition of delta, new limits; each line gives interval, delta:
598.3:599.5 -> 1.4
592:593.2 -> 0.8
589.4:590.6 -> 3.2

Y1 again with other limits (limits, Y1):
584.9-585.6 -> -20.0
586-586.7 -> -19.7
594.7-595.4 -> -20.8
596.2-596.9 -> -19.4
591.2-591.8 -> -20.7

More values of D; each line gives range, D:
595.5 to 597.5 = 61.0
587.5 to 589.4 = 51.4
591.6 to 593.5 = 58.8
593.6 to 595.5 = 57.2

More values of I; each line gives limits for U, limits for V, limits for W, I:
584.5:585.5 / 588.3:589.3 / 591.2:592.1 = 7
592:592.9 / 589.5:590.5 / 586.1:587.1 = 5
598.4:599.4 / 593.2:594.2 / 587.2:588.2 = 1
